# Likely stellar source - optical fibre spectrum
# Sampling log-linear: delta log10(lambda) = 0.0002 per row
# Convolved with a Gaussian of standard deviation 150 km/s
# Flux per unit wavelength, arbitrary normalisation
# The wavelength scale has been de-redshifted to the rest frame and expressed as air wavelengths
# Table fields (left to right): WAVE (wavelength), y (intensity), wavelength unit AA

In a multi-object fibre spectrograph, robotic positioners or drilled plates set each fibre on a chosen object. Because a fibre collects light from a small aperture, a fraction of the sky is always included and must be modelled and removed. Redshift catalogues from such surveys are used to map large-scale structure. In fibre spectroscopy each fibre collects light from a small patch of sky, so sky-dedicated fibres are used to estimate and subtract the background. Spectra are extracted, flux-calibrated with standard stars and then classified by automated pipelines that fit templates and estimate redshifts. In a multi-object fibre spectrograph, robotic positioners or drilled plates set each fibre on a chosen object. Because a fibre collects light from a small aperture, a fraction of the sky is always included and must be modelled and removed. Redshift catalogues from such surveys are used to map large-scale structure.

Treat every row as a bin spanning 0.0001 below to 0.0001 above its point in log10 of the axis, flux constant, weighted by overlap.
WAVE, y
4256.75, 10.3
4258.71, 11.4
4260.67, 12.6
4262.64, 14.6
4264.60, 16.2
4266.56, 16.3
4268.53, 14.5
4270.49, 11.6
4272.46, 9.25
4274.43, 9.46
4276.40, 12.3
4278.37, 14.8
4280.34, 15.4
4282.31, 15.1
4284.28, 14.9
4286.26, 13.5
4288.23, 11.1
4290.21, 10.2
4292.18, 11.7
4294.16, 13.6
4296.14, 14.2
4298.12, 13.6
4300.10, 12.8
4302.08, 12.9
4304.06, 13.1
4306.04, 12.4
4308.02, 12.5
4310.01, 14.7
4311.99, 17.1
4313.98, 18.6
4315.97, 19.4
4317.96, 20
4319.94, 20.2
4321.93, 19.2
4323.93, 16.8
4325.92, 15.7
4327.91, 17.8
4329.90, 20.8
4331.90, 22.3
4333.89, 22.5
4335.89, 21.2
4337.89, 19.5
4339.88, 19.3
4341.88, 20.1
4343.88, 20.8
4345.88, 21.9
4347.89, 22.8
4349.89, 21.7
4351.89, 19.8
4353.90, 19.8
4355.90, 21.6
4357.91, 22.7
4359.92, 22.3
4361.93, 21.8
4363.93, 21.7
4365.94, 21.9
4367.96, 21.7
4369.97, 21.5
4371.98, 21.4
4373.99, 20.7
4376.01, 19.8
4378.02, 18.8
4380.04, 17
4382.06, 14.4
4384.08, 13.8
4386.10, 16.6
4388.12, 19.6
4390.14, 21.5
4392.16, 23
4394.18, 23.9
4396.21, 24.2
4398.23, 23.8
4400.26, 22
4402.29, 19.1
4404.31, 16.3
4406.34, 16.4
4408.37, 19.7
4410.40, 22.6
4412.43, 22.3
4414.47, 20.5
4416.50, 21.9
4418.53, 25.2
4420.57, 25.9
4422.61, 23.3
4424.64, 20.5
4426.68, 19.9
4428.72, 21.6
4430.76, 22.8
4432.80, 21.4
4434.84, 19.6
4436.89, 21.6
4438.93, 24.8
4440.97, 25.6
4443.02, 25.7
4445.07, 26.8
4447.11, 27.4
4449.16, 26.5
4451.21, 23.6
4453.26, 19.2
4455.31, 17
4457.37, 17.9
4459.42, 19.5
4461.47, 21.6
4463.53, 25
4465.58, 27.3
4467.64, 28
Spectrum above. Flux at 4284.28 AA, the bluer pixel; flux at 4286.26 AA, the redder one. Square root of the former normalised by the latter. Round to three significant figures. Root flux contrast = 1.05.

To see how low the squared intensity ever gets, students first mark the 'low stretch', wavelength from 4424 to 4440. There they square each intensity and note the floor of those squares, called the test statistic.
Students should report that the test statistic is 384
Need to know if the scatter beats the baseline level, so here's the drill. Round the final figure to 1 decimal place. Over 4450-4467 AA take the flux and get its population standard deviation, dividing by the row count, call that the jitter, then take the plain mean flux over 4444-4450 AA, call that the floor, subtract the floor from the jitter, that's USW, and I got -23.5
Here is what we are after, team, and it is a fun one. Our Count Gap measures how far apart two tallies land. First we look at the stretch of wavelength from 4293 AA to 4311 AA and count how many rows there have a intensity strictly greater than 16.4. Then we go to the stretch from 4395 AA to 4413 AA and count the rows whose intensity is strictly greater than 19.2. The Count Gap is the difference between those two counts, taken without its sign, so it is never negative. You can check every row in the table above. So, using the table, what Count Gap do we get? 6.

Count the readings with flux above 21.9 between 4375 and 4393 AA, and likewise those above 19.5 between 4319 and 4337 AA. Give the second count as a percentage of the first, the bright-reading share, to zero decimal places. 500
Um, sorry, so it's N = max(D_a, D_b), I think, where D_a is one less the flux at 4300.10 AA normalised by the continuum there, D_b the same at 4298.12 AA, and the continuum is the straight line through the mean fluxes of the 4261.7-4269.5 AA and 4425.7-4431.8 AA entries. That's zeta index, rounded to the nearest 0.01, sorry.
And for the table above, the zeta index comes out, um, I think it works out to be 0.23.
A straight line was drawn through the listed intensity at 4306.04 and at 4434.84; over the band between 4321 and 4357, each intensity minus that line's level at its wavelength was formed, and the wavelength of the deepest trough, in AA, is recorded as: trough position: 4325.92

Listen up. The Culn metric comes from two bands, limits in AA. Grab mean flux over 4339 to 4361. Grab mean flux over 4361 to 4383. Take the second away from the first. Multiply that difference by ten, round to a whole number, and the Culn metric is 11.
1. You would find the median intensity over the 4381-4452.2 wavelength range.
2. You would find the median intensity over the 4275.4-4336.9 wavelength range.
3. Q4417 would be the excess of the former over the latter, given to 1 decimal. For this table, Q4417 7.1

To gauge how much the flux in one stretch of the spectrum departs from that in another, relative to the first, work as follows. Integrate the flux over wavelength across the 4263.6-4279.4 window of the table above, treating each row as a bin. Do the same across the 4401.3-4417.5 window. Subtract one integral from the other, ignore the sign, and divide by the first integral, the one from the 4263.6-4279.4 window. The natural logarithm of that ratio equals -0.6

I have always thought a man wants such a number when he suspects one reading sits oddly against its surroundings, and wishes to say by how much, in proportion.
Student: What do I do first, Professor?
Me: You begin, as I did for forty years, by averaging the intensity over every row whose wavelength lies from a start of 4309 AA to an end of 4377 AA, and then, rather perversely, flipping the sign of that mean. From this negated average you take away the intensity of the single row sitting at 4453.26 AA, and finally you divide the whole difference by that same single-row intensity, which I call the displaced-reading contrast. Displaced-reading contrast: -2.06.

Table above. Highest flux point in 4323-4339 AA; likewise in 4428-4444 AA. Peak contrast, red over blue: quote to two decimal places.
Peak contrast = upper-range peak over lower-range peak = 1.14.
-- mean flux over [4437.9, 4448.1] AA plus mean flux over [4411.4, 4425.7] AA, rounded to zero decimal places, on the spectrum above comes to 49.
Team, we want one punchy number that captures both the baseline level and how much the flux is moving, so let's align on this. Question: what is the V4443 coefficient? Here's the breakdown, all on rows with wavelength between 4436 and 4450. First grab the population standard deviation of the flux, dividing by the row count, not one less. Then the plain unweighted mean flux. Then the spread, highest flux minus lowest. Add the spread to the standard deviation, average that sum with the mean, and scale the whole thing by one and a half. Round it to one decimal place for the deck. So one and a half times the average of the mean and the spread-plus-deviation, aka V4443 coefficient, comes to 24.8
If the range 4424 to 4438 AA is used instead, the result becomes 19.0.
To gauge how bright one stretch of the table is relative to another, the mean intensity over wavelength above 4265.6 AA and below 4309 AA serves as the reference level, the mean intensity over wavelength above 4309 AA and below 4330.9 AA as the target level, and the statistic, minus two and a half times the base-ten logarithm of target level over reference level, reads -0.4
